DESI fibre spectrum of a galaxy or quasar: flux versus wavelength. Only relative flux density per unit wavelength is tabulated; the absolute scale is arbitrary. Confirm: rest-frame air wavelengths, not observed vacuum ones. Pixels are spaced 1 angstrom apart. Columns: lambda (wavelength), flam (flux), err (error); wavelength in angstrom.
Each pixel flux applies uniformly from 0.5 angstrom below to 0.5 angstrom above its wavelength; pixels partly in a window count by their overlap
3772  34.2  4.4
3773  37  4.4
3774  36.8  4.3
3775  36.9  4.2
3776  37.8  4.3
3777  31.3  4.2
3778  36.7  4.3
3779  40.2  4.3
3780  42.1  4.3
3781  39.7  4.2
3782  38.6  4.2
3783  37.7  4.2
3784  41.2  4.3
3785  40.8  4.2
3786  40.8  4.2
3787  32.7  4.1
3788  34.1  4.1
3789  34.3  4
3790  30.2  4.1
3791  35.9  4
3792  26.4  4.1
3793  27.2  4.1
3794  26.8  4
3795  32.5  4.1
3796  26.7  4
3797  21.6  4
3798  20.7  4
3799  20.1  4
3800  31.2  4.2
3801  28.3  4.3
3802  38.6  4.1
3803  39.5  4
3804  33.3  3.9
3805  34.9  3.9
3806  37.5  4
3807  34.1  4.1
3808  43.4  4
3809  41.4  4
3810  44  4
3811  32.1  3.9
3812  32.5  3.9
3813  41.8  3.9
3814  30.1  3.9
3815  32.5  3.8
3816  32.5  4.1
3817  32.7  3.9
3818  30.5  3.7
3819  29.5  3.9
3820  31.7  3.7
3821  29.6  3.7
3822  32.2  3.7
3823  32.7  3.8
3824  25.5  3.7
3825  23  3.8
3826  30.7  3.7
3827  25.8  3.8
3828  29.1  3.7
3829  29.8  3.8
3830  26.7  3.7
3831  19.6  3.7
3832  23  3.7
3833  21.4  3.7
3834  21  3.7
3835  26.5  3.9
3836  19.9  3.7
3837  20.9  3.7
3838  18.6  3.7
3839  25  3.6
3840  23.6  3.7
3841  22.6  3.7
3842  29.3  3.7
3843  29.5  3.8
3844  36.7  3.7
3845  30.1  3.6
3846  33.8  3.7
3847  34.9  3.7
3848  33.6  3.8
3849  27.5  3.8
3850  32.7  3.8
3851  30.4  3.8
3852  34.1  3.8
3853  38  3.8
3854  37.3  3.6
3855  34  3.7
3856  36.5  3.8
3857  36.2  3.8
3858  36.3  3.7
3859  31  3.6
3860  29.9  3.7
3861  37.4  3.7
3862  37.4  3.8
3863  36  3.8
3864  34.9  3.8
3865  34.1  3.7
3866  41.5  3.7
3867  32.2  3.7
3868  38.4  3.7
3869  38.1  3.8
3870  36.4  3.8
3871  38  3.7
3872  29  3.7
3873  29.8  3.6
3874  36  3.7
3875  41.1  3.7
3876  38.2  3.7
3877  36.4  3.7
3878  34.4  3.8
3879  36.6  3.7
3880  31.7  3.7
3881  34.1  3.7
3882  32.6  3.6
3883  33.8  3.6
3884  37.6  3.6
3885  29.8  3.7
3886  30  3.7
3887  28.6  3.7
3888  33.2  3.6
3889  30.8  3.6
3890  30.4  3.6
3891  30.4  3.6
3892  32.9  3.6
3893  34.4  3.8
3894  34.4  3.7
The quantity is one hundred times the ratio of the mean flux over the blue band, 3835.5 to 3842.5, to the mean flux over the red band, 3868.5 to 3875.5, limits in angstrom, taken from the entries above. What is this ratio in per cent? 64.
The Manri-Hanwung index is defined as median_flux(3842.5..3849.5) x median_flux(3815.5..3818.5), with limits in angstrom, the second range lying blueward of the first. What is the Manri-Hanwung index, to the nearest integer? 1092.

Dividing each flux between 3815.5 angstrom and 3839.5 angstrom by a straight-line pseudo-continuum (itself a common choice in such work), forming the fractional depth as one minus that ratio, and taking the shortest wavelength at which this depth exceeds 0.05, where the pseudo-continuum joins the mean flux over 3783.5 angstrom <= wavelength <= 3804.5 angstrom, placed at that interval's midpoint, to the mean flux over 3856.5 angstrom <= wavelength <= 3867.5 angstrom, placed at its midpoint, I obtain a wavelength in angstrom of 3818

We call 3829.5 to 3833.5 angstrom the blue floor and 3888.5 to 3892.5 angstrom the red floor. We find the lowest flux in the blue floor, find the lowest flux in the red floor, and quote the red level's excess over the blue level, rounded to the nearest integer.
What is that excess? 11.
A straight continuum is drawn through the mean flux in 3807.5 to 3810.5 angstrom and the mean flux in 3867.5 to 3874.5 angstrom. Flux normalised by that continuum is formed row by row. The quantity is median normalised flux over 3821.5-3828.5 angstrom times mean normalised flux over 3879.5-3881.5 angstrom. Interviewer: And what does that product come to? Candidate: 0.70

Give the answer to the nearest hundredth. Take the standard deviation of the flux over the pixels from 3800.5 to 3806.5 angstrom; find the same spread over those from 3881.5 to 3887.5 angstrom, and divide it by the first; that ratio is 0.80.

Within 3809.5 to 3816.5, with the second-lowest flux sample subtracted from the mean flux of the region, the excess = 3.0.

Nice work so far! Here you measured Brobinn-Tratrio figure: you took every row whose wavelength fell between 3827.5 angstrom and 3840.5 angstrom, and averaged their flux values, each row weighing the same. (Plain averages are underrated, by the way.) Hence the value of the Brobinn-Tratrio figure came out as 23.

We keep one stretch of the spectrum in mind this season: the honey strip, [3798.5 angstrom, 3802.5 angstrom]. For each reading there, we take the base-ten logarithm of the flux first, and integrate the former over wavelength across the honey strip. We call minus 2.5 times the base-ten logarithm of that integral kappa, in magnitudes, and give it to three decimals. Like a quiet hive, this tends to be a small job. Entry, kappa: -1.915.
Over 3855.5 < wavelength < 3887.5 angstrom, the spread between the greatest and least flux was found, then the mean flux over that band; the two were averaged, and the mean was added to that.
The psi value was 58.7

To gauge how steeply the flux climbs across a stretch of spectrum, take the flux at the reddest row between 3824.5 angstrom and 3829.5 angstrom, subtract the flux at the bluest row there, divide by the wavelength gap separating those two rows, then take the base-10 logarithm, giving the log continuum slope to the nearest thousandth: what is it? 0.230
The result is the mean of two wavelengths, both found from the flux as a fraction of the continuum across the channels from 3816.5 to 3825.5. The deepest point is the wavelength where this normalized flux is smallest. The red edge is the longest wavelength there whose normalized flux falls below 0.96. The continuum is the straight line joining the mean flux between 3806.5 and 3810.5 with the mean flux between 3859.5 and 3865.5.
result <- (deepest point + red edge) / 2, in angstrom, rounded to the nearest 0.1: 3825.0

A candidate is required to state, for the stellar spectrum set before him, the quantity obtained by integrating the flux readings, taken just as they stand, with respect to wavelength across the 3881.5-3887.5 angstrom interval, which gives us 192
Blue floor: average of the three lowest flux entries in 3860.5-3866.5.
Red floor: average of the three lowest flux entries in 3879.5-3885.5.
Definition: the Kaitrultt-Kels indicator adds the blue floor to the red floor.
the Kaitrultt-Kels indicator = 66.4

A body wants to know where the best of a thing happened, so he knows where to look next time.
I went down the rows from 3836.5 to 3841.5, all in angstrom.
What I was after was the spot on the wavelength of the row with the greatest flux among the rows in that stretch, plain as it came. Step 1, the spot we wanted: 3839 angstrom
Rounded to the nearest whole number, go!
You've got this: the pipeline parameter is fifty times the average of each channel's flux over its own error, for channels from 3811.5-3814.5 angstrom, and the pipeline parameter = 446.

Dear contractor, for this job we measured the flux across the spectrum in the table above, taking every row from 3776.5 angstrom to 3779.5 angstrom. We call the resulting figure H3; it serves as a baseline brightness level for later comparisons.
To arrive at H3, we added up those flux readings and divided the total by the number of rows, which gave 36.1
